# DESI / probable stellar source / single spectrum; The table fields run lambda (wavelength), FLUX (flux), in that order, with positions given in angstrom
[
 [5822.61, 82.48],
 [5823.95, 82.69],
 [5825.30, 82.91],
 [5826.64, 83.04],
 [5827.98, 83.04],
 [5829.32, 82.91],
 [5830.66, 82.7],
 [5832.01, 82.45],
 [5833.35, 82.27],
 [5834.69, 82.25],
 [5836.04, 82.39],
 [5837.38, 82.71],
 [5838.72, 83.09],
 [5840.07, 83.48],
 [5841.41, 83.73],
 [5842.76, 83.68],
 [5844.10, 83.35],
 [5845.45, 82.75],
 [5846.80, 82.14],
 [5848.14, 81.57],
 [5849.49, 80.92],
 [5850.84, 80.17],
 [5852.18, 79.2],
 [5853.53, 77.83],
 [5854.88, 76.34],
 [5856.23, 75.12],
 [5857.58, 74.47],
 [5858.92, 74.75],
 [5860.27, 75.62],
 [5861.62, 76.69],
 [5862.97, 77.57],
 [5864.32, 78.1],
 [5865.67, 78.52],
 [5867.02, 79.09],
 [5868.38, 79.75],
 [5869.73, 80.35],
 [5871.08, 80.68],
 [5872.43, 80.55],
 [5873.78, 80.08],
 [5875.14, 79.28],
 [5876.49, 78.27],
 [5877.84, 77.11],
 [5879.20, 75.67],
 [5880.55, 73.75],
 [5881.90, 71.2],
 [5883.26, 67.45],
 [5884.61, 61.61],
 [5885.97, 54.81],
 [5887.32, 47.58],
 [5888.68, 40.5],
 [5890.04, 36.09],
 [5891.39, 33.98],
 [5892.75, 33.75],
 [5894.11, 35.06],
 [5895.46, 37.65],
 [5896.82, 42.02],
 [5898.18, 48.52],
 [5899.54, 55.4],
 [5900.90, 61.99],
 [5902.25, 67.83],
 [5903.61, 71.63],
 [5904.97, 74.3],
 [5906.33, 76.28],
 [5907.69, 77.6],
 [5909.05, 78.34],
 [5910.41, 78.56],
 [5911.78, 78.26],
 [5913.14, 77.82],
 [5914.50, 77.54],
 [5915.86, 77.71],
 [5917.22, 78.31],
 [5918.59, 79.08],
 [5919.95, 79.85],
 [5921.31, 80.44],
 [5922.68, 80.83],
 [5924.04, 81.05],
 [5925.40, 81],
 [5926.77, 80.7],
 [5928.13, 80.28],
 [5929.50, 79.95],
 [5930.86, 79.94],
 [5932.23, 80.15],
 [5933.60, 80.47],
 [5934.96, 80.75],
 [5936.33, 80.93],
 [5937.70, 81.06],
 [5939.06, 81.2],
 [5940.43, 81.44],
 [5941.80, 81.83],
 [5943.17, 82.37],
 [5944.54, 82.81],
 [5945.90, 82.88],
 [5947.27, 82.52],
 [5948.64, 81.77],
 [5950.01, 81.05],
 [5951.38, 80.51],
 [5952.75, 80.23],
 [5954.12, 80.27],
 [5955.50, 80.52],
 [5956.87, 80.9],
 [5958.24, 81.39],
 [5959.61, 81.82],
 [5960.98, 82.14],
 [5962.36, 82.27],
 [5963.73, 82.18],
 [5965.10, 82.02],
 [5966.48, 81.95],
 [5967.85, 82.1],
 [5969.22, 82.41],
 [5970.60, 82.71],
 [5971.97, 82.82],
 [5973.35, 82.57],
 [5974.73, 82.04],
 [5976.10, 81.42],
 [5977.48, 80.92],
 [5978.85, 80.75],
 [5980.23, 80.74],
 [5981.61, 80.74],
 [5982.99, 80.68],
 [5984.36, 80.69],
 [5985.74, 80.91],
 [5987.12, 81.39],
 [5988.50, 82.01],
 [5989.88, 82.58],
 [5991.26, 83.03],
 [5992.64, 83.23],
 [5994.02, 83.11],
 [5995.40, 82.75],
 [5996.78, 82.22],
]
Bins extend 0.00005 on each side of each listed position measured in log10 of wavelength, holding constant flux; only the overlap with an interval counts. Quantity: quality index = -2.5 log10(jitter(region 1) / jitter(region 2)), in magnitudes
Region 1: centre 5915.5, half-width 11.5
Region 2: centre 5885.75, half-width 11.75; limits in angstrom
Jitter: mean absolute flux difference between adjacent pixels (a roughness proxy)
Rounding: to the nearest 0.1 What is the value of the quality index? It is 1.9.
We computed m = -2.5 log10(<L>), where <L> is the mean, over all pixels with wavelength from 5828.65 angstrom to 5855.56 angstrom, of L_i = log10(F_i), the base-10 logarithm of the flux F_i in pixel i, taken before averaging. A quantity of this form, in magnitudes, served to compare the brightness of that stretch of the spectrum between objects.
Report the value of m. -0.704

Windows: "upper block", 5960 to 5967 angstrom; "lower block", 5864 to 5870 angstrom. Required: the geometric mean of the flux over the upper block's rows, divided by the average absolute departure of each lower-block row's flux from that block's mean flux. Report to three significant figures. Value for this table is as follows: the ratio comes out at 116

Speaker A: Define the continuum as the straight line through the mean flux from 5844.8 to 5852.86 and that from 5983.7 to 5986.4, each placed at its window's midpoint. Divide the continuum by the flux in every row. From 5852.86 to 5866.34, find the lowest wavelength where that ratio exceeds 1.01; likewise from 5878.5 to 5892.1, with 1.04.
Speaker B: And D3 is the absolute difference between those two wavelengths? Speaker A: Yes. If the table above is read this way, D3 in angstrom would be 25.7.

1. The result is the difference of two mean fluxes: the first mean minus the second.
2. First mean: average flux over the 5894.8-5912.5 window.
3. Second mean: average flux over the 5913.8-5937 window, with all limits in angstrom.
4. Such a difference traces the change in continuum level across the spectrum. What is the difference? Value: -15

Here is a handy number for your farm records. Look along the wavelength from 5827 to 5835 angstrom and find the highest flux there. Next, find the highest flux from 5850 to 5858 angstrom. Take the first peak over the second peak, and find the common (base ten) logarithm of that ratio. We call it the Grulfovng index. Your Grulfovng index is 0.02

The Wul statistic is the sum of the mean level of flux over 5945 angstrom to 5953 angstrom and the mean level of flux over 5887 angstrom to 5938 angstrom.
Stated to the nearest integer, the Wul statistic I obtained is 150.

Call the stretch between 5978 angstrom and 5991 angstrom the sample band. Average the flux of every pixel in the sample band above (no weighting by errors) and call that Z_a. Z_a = 81.2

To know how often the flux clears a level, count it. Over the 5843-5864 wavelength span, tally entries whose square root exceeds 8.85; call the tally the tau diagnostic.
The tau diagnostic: 7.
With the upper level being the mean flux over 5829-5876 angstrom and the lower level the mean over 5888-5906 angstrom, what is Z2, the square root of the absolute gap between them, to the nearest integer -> 6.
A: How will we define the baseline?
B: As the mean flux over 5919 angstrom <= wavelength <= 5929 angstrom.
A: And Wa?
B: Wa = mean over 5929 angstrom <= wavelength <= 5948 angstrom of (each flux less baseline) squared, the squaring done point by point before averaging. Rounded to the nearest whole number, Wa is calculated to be 2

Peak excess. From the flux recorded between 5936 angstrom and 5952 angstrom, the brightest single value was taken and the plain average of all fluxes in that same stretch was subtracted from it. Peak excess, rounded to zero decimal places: 1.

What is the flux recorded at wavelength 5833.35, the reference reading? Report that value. 82.27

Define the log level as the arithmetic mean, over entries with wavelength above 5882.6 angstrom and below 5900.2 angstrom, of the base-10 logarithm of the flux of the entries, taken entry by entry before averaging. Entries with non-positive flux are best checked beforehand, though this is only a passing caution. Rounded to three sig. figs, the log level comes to 1.65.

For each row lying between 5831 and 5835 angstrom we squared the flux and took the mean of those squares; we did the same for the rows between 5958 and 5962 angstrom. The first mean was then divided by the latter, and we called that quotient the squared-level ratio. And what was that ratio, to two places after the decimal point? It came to 1.01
